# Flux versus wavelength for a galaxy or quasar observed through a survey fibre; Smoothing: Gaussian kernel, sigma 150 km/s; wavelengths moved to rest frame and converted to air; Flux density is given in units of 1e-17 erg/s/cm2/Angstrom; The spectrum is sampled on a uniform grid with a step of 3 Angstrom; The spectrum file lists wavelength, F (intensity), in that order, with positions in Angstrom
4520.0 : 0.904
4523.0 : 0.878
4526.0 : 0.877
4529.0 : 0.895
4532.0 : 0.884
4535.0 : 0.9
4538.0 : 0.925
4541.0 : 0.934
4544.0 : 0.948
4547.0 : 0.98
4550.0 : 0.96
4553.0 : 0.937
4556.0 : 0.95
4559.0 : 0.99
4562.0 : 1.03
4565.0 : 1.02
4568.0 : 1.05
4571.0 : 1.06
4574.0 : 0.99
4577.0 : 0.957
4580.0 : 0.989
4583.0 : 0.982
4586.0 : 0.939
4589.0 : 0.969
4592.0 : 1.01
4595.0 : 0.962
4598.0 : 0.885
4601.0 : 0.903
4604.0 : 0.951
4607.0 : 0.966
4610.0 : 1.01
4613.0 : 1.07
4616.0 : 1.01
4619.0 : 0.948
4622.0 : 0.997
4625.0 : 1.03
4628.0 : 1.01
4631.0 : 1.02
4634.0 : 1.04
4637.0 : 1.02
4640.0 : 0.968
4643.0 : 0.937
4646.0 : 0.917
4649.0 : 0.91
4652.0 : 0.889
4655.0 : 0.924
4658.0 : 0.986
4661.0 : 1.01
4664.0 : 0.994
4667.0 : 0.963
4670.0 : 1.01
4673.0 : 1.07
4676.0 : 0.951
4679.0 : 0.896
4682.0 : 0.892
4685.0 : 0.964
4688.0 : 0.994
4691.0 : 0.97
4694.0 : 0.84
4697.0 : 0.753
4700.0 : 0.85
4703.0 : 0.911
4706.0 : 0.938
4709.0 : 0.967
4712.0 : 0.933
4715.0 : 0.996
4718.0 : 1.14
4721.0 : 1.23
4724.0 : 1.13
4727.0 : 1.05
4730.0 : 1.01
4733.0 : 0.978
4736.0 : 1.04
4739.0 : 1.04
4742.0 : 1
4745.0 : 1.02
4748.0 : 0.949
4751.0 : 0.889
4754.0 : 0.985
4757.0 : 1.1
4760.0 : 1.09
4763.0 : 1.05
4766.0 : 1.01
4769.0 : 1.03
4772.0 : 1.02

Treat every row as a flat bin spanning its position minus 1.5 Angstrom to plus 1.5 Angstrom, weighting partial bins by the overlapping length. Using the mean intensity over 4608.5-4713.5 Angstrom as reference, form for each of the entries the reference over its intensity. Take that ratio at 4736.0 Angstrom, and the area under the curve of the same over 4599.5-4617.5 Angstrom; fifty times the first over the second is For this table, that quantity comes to 2.6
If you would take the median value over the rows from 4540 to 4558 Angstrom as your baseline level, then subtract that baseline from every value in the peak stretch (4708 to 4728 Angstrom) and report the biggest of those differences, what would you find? 0.28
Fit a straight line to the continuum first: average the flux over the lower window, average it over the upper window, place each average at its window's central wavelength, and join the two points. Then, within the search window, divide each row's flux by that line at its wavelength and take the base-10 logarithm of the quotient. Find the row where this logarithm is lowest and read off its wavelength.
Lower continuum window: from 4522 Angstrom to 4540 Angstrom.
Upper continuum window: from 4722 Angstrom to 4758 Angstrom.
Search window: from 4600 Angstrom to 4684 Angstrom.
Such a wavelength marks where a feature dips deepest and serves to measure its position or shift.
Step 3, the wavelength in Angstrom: 4682.0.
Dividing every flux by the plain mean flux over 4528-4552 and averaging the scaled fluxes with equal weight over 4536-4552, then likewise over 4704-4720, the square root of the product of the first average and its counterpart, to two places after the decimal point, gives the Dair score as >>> 1.05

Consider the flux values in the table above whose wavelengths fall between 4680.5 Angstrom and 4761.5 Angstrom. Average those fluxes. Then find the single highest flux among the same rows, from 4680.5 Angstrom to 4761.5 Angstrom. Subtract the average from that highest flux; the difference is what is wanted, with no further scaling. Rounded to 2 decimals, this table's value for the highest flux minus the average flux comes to 0.24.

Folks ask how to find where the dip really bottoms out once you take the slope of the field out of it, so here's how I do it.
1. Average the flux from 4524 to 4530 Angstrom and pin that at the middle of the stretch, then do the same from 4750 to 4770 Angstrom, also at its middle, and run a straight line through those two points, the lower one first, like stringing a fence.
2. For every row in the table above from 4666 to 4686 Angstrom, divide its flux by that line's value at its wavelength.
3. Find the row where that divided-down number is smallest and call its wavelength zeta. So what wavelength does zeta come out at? 4682.0 Angstrom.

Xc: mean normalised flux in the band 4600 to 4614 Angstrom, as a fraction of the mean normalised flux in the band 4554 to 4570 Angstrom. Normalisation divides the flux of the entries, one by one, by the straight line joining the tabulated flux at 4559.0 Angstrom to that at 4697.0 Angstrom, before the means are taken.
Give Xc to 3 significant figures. 1.06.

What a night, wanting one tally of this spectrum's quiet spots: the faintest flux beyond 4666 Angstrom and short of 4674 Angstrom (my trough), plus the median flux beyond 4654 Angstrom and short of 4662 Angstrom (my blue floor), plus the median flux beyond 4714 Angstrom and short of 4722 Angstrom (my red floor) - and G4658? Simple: 3.09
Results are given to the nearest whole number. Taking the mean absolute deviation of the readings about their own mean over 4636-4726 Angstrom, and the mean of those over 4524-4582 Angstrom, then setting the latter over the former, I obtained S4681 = 15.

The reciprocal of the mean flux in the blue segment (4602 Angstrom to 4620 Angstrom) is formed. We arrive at 1.01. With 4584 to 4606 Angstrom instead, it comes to 1.06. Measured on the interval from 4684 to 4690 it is 1.02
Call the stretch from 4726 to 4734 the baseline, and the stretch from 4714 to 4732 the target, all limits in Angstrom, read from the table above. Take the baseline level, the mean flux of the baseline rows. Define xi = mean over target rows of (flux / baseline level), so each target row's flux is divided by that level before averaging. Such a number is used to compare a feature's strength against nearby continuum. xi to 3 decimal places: 1.079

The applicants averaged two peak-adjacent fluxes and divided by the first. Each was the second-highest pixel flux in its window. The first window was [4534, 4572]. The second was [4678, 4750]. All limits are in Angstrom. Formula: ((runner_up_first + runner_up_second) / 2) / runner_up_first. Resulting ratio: 1.04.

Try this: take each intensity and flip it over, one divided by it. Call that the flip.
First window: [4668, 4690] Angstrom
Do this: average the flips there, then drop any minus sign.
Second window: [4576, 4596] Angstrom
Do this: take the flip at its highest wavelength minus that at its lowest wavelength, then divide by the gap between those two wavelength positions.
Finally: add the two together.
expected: 1.04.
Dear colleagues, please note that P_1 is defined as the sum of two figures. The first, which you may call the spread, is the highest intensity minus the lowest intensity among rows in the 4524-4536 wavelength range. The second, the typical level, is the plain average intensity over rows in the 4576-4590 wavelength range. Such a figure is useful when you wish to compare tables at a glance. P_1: 0.99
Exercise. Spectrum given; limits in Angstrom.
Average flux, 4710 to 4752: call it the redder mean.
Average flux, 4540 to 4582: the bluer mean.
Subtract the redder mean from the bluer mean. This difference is -0.044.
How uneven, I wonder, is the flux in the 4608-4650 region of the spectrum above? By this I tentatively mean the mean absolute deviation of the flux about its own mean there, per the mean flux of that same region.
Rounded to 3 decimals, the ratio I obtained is 0.040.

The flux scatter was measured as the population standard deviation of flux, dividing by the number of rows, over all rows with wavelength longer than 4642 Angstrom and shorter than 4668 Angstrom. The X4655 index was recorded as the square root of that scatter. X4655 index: 0.20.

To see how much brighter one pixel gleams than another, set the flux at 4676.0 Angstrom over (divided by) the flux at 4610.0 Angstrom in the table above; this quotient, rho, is 0.94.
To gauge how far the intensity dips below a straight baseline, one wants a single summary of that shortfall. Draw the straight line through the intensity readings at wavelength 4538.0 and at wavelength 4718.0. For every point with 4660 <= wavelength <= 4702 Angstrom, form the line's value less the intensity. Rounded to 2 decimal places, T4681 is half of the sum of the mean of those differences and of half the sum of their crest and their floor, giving 0.17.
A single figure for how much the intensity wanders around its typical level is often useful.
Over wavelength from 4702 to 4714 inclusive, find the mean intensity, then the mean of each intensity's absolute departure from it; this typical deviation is 0.015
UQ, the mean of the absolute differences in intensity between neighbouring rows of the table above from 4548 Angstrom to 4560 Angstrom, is 0.025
